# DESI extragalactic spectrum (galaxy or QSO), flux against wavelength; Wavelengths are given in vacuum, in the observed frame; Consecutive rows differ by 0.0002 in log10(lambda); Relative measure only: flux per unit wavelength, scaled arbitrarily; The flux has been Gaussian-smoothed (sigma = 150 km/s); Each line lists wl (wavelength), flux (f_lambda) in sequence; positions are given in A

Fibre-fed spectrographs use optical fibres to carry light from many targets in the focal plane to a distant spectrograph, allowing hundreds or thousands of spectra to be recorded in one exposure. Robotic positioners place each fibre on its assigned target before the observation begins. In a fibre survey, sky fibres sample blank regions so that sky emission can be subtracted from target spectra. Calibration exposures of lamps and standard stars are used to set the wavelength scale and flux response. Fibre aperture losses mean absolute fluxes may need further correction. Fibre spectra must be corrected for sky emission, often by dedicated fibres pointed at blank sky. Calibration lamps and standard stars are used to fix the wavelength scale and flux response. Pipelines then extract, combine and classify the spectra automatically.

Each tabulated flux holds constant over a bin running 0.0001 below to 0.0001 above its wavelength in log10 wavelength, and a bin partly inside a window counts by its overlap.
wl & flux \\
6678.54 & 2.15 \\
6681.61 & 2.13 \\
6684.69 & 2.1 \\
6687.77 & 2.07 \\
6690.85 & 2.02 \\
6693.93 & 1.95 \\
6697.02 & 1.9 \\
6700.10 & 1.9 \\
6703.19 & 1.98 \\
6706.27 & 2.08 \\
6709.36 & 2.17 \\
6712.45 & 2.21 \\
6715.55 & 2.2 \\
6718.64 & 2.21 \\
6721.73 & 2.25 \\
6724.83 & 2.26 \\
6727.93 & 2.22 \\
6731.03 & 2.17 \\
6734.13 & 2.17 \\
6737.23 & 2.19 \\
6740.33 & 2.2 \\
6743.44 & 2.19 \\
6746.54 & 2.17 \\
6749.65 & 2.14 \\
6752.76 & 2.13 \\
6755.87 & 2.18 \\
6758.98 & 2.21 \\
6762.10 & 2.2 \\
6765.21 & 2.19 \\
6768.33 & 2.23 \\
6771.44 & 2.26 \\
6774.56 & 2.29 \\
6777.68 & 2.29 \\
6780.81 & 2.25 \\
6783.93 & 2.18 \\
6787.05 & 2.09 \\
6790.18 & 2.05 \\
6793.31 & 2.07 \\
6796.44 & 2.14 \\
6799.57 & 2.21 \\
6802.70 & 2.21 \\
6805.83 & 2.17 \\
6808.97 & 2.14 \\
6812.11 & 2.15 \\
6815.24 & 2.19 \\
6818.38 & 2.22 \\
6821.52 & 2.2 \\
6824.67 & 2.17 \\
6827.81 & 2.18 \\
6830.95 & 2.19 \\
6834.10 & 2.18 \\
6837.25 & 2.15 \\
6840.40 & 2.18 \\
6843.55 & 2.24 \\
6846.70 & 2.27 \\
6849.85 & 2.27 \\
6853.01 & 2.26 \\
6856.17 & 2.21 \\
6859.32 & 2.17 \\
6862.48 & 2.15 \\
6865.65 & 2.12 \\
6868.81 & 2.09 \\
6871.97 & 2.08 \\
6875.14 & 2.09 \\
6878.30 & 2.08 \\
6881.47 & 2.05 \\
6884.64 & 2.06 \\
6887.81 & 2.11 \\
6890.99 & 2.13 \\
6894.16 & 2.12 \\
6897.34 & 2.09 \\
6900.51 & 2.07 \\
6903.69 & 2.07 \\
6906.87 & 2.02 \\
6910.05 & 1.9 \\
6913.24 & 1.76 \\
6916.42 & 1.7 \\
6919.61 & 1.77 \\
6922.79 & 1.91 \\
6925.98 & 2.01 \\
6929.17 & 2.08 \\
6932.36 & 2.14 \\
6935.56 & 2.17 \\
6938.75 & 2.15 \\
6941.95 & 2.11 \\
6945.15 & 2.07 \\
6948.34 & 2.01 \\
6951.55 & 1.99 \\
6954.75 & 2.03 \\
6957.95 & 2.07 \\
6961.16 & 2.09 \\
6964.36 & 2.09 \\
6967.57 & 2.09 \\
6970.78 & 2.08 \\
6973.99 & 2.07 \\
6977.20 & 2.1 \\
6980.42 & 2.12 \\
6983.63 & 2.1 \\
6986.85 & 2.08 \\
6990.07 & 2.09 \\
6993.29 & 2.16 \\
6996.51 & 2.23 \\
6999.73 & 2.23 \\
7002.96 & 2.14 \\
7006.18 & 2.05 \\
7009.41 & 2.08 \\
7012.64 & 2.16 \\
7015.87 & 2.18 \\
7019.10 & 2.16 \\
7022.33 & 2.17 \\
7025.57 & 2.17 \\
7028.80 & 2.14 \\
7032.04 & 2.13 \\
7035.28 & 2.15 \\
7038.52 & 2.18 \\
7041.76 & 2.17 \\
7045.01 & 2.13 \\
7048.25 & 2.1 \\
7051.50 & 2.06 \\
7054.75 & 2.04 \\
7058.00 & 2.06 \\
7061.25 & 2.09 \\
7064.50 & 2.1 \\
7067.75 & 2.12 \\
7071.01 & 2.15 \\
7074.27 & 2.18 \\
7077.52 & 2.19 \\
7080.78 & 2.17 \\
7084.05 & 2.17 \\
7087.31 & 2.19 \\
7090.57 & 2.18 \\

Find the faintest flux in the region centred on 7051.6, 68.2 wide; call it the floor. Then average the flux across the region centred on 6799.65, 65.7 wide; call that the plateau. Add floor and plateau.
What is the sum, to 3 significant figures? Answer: 4.22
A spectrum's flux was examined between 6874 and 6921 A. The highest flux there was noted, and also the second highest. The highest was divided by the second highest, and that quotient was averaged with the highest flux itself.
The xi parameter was 1.57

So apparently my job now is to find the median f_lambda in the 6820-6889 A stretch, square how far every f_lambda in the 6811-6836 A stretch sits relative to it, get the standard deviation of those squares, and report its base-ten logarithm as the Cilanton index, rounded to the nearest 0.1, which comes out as -3.1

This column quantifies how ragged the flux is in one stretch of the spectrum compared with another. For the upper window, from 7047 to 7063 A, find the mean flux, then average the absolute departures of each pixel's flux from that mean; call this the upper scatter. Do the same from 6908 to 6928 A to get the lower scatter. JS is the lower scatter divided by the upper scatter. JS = 4.9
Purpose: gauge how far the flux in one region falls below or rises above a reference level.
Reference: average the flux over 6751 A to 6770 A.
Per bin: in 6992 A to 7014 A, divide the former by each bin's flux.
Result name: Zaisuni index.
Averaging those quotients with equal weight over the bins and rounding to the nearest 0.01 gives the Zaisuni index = 1.02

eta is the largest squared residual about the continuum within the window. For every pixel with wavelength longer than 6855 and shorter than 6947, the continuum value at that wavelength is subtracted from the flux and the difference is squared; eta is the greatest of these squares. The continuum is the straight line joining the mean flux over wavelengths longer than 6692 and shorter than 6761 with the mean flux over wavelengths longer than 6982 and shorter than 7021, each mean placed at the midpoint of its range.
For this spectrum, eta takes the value 0.193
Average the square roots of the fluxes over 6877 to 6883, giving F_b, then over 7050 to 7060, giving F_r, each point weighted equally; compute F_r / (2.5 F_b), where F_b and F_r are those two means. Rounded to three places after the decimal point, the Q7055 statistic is 0.399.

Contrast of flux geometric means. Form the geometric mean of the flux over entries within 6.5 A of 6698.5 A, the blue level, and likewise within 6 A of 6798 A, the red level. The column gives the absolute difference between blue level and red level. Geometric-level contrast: 0.22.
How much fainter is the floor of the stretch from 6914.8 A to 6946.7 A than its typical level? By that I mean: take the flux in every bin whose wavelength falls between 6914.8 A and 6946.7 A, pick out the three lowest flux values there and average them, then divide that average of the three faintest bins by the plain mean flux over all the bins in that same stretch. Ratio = 0.892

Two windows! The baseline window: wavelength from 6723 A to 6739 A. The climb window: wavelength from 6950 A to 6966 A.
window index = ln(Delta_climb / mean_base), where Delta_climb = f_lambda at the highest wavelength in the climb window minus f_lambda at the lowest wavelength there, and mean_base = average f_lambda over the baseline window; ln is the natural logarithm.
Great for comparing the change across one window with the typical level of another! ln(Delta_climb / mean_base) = -3.09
